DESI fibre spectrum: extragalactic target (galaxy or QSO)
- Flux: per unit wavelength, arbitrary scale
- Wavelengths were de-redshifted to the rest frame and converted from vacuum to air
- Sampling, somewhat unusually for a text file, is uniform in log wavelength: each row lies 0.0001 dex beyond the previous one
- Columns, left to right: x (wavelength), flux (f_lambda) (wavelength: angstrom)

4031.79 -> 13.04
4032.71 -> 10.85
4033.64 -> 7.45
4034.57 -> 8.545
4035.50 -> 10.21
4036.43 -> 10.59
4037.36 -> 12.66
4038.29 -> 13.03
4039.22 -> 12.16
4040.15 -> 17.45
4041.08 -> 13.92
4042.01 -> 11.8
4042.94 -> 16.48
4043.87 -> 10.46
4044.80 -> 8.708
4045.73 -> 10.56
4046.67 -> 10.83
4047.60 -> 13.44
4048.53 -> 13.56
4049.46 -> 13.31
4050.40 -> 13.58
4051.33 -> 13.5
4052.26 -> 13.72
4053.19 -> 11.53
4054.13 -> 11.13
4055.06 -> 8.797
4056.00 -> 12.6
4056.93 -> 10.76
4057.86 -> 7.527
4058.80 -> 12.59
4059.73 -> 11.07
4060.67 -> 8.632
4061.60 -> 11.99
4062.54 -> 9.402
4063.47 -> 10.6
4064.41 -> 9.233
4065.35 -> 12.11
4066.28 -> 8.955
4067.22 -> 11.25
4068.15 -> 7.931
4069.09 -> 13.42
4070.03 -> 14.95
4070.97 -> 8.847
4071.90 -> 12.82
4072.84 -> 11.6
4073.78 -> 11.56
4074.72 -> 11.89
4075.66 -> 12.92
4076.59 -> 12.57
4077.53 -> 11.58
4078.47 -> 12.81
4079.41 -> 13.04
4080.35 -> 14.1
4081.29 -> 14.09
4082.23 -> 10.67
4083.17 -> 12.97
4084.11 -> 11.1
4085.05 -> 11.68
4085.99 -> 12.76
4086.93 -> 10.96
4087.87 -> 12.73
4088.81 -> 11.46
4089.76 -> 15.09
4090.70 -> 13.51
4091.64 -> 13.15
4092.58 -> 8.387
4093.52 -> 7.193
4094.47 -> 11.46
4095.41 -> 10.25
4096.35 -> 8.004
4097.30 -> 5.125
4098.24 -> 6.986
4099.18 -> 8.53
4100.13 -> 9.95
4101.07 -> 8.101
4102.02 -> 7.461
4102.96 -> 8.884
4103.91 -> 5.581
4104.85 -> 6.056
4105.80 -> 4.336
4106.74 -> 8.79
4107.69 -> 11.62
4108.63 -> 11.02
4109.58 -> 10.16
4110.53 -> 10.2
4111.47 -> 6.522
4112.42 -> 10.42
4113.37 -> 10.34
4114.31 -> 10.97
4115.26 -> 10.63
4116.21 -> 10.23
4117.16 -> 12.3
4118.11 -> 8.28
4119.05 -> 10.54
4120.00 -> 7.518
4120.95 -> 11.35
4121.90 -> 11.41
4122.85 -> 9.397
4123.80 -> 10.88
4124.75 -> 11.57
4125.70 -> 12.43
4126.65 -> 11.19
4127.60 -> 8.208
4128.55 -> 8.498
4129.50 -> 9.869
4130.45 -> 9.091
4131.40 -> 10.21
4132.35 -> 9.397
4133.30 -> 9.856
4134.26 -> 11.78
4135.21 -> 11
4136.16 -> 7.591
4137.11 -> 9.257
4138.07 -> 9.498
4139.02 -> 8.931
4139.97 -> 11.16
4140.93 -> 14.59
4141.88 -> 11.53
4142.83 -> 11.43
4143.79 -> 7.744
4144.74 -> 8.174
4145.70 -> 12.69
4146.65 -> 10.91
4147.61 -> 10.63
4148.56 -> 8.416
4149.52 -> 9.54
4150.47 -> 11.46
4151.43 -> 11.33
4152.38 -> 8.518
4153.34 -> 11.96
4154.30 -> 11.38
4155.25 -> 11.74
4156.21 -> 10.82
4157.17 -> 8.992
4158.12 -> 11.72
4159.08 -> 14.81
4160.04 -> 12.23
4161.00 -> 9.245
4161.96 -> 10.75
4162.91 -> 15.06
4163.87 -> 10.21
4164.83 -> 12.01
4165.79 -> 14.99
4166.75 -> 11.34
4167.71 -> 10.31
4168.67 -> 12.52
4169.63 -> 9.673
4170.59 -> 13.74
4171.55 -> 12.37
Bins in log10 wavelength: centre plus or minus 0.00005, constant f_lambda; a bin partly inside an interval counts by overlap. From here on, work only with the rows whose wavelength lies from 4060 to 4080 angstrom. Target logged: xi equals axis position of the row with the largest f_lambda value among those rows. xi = 4070.03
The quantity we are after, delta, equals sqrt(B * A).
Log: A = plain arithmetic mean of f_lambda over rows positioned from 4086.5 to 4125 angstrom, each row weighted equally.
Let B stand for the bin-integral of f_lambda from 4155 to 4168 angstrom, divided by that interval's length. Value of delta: 10.7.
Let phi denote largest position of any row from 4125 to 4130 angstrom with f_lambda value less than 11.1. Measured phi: 4129.50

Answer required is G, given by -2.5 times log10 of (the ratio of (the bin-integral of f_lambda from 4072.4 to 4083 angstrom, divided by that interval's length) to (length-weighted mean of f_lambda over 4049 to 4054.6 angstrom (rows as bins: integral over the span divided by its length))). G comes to 0.03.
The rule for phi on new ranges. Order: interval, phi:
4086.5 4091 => 4086.93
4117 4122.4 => 4120.00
